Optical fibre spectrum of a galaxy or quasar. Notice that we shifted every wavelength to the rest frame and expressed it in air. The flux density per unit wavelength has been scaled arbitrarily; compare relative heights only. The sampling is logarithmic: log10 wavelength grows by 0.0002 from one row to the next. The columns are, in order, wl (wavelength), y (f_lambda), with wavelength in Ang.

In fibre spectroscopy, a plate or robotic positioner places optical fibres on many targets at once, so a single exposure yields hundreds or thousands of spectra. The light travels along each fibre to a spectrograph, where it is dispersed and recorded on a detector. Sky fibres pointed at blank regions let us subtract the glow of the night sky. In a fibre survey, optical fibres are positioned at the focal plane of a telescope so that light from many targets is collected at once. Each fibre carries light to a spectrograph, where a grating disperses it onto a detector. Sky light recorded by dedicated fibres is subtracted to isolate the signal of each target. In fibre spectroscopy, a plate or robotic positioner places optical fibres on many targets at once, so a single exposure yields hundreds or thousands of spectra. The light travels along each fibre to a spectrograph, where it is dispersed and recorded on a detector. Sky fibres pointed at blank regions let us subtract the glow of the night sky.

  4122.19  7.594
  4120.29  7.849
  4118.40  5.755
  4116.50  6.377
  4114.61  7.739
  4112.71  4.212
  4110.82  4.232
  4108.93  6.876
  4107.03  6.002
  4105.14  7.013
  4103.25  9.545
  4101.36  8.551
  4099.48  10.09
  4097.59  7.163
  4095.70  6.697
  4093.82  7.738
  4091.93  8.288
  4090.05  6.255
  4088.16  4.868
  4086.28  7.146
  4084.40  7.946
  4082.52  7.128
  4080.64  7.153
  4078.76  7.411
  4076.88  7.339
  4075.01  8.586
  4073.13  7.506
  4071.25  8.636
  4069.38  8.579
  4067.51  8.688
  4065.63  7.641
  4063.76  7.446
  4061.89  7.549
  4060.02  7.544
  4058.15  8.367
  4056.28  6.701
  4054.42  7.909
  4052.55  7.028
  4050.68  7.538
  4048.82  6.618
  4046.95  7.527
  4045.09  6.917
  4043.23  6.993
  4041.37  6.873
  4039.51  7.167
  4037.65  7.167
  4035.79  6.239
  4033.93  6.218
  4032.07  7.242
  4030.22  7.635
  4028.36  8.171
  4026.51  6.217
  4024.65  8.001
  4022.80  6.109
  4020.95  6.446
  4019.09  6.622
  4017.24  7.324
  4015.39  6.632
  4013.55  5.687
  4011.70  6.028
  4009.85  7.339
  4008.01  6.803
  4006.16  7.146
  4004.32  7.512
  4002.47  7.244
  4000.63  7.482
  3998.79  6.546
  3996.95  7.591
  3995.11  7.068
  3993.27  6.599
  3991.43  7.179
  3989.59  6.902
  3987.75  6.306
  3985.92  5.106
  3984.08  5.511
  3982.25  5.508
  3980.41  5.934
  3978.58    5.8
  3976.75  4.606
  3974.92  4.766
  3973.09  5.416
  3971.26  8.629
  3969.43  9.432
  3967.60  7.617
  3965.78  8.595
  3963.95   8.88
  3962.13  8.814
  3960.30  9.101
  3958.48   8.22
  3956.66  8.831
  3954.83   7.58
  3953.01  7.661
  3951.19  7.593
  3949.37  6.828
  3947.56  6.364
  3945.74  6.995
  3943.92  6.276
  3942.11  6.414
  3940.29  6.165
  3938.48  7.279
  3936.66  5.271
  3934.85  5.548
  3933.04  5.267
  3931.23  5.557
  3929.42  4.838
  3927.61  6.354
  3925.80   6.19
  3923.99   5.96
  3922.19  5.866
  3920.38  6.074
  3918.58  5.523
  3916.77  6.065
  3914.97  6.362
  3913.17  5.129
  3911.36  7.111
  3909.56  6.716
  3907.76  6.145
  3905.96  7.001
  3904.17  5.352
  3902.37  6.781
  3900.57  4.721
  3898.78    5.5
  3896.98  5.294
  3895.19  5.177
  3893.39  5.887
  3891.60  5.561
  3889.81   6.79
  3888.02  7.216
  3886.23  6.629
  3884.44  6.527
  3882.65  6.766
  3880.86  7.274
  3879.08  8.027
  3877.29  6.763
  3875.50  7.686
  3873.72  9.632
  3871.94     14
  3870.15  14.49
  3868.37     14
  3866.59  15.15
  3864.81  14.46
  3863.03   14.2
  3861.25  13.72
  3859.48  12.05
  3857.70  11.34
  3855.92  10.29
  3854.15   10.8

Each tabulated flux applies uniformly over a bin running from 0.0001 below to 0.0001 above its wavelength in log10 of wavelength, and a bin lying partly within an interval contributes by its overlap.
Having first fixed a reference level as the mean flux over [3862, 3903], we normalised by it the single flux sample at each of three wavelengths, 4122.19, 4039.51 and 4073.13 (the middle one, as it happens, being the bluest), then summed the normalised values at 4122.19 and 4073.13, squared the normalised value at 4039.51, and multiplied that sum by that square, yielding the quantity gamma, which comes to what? 1.2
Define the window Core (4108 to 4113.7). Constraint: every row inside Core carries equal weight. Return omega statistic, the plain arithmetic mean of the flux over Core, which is 5.1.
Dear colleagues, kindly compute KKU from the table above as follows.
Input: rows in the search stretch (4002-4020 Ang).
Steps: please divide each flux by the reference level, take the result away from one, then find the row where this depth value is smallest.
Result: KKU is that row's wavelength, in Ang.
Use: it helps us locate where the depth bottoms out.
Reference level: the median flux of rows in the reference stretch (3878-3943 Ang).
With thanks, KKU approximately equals 4004.32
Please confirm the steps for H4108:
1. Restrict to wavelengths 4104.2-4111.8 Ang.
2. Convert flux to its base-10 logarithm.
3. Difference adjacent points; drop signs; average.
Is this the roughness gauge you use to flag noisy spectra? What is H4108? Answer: 0.11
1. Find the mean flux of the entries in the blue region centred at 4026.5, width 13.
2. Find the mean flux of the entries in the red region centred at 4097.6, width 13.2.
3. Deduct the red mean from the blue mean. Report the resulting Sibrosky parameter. -1.2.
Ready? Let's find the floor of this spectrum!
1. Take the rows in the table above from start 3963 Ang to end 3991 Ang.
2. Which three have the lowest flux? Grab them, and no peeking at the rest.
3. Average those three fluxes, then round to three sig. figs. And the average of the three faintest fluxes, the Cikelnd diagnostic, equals 4.83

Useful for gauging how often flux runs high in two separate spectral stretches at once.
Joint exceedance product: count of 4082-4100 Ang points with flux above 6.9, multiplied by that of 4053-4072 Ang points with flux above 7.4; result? 63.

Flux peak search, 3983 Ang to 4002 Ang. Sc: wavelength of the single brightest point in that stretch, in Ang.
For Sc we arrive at 3996.95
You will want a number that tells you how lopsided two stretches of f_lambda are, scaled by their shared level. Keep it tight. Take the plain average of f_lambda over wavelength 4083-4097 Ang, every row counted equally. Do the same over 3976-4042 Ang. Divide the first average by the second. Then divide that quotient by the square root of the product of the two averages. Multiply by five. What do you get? 0.77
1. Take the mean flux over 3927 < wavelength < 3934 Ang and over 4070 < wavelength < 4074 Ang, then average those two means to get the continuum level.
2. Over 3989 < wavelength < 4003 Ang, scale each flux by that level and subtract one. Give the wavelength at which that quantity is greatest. 3996.95 Ang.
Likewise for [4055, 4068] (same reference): 4067.51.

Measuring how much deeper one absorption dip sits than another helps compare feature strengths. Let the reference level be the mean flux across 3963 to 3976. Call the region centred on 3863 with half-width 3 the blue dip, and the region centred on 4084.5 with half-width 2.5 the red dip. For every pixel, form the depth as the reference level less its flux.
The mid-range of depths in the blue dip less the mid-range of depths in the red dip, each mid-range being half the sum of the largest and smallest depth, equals -6.6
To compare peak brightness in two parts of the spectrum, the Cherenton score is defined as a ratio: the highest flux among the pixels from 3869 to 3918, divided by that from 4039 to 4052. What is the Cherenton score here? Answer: 1.92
